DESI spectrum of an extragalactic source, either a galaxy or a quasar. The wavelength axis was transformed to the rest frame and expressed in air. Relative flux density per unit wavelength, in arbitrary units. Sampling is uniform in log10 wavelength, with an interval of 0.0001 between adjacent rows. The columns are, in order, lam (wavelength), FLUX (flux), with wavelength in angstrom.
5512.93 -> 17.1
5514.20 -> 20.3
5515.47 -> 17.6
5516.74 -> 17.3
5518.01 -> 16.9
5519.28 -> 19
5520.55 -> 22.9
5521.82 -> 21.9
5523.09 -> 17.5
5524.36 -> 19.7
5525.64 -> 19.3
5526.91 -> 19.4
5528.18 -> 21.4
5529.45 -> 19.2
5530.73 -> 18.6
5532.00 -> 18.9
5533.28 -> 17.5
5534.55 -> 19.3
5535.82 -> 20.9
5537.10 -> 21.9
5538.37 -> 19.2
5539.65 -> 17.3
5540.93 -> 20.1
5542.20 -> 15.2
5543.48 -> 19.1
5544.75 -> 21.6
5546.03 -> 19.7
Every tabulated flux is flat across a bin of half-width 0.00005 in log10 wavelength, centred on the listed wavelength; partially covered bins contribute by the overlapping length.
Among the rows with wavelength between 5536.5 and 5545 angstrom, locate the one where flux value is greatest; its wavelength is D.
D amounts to 5537.10 angstrom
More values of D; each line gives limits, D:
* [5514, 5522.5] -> 5520.55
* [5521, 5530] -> 5521.82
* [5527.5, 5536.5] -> 5528.18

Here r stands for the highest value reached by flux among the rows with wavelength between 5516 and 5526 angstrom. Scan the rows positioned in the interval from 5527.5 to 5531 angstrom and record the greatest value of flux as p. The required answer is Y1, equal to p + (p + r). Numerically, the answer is 66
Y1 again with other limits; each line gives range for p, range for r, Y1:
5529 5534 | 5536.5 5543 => 60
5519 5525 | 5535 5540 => 68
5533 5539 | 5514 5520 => 64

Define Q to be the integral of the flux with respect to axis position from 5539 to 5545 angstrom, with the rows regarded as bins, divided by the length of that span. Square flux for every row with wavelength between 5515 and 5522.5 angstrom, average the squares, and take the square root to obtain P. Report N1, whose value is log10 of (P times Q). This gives 2.554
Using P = 19.4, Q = 18.5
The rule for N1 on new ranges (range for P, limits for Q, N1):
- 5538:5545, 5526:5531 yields 2.570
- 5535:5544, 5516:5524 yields 2.568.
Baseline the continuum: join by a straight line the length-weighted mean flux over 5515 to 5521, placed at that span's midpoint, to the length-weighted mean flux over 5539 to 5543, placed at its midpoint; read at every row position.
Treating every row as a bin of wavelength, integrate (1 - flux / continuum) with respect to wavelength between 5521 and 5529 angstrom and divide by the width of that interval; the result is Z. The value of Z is -0.09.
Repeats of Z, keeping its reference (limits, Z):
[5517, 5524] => -0.05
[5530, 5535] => -0.03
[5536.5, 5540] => -0.11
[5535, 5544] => -0.08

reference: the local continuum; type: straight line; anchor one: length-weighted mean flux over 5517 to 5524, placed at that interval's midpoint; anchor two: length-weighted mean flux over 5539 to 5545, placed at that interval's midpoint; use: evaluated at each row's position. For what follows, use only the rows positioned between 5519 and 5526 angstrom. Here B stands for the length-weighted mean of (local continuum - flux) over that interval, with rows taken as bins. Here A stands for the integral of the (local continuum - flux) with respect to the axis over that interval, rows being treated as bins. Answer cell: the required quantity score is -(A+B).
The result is 6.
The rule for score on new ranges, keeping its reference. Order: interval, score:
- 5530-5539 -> 6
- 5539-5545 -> 0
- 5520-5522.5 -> 10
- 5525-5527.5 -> 0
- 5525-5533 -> 2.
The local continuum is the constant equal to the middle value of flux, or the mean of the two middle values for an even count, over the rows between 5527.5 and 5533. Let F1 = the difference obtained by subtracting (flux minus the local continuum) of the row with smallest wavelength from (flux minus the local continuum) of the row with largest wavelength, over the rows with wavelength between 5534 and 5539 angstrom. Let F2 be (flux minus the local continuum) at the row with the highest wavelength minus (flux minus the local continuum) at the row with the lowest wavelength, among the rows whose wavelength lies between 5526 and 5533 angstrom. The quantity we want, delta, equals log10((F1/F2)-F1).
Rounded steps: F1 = 0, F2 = -0.50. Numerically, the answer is -0.5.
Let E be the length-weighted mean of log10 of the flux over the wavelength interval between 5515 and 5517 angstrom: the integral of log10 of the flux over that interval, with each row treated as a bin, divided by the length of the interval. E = 1.24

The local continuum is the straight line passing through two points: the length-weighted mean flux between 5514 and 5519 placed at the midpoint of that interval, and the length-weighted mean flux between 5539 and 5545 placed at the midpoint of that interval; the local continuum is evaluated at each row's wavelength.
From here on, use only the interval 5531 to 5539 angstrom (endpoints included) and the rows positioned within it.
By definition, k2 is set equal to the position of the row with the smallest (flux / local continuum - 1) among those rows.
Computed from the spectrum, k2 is 5533.28 angstrom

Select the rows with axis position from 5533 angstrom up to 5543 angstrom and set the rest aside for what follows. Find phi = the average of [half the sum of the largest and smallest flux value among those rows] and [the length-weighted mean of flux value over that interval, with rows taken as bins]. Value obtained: 18.8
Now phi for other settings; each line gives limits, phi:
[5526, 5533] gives 19.7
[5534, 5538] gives 20.6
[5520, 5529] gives 20.2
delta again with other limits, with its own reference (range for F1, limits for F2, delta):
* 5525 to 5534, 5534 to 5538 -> 0.0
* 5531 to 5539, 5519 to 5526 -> -0.2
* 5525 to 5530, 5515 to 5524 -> 0.0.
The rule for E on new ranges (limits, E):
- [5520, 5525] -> 1.31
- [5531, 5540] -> 1.28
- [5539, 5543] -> 1.24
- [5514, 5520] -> 1.26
